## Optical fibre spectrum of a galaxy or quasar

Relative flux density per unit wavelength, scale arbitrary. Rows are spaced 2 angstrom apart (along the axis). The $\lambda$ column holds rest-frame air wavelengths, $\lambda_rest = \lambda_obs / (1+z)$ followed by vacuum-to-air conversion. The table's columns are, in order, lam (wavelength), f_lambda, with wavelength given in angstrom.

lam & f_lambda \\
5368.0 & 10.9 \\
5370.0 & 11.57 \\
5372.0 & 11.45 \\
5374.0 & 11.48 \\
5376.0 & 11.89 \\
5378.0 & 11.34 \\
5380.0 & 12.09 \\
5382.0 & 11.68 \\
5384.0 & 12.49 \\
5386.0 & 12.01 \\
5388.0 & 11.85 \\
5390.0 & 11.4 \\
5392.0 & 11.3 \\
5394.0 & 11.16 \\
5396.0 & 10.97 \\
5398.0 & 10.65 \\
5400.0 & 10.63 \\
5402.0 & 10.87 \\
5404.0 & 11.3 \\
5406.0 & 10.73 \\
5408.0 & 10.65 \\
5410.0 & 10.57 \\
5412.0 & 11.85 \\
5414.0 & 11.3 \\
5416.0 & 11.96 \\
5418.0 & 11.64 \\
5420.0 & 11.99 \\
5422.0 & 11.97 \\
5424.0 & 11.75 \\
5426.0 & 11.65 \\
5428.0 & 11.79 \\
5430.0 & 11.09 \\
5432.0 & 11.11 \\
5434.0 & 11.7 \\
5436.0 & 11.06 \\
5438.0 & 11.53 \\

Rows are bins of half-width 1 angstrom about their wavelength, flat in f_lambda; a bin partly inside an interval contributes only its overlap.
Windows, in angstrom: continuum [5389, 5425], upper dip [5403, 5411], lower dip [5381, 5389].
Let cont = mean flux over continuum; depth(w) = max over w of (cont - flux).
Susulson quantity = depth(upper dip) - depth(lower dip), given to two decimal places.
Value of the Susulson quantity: 1.11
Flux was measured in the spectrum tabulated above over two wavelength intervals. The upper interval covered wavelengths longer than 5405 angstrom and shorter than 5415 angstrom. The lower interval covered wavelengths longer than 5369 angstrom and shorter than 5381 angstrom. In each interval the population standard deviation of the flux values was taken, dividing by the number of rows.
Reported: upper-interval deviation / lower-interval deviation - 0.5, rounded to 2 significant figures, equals 1.3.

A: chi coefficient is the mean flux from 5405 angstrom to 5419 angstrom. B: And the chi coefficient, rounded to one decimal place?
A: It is 11.2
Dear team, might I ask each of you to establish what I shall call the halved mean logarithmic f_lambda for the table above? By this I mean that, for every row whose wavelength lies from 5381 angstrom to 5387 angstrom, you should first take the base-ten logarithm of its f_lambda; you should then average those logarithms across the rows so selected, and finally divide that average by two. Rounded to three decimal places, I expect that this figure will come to 0.541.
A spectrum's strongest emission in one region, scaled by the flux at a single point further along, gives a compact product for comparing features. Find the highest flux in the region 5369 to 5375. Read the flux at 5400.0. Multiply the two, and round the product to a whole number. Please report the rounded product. 123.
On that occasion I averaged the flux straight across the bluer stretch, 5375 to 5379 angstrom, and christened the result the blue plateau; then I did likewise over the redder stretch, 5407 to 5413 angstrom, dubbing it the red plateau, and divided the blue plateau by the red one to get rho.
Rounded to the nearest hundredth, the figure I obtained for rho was 1.05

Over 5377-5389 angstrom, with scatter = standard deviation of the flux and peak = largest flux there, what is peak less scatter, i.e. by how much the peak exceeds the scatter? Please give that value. 12.1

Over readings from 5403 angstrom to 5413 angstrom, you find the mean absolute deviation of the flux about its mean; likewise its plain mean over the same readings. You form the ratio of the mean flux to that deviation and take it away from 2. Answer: -23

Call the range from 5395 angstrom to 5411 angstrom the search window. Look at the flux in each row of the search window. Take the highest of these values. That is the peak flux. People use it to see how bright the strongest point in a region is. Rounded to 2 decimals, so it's 11.30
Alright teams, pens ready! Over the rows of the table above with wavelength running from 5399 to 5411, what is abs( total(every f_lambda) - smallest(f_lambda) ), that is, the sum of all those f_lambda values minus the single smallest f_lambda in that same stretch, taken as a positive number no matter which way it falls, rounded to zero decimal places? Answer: 54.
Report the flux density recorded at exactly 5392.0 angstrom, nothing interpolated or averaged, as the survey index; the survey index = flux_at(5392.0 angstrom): 11.3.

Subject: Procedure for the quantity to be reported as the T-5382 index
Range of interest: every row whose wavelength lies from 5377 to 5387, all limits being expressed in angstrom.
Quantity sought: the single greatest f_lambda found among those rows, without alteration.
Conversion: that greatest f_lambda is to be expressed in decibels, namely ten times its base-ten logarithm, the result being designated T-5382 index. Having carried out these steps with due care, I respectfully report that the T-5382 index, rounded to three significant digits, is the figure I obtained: 11.0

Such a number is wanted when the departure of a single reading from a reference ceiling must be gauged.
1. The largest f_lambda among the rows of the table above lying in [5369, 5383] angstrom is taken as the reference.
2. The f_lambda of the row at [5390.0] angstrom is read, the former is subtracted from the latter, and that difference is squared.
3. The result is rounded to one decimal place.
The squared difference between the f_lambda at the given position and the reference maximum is 0.5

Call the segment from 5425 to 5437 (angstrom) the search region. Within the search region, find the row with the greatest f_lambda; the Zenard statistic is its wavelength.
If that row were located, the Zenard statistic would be 5428.0 angstrom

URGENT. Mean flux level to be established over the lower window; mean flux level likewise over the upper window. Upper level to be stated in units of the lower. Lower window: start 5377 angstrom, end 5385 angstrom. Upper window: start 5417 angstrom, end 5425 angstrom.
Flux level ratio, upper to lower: 0.99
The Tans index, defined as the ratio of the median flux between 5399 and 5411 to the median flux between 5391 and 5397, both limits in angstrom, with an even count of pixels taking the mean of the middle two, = 0.96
